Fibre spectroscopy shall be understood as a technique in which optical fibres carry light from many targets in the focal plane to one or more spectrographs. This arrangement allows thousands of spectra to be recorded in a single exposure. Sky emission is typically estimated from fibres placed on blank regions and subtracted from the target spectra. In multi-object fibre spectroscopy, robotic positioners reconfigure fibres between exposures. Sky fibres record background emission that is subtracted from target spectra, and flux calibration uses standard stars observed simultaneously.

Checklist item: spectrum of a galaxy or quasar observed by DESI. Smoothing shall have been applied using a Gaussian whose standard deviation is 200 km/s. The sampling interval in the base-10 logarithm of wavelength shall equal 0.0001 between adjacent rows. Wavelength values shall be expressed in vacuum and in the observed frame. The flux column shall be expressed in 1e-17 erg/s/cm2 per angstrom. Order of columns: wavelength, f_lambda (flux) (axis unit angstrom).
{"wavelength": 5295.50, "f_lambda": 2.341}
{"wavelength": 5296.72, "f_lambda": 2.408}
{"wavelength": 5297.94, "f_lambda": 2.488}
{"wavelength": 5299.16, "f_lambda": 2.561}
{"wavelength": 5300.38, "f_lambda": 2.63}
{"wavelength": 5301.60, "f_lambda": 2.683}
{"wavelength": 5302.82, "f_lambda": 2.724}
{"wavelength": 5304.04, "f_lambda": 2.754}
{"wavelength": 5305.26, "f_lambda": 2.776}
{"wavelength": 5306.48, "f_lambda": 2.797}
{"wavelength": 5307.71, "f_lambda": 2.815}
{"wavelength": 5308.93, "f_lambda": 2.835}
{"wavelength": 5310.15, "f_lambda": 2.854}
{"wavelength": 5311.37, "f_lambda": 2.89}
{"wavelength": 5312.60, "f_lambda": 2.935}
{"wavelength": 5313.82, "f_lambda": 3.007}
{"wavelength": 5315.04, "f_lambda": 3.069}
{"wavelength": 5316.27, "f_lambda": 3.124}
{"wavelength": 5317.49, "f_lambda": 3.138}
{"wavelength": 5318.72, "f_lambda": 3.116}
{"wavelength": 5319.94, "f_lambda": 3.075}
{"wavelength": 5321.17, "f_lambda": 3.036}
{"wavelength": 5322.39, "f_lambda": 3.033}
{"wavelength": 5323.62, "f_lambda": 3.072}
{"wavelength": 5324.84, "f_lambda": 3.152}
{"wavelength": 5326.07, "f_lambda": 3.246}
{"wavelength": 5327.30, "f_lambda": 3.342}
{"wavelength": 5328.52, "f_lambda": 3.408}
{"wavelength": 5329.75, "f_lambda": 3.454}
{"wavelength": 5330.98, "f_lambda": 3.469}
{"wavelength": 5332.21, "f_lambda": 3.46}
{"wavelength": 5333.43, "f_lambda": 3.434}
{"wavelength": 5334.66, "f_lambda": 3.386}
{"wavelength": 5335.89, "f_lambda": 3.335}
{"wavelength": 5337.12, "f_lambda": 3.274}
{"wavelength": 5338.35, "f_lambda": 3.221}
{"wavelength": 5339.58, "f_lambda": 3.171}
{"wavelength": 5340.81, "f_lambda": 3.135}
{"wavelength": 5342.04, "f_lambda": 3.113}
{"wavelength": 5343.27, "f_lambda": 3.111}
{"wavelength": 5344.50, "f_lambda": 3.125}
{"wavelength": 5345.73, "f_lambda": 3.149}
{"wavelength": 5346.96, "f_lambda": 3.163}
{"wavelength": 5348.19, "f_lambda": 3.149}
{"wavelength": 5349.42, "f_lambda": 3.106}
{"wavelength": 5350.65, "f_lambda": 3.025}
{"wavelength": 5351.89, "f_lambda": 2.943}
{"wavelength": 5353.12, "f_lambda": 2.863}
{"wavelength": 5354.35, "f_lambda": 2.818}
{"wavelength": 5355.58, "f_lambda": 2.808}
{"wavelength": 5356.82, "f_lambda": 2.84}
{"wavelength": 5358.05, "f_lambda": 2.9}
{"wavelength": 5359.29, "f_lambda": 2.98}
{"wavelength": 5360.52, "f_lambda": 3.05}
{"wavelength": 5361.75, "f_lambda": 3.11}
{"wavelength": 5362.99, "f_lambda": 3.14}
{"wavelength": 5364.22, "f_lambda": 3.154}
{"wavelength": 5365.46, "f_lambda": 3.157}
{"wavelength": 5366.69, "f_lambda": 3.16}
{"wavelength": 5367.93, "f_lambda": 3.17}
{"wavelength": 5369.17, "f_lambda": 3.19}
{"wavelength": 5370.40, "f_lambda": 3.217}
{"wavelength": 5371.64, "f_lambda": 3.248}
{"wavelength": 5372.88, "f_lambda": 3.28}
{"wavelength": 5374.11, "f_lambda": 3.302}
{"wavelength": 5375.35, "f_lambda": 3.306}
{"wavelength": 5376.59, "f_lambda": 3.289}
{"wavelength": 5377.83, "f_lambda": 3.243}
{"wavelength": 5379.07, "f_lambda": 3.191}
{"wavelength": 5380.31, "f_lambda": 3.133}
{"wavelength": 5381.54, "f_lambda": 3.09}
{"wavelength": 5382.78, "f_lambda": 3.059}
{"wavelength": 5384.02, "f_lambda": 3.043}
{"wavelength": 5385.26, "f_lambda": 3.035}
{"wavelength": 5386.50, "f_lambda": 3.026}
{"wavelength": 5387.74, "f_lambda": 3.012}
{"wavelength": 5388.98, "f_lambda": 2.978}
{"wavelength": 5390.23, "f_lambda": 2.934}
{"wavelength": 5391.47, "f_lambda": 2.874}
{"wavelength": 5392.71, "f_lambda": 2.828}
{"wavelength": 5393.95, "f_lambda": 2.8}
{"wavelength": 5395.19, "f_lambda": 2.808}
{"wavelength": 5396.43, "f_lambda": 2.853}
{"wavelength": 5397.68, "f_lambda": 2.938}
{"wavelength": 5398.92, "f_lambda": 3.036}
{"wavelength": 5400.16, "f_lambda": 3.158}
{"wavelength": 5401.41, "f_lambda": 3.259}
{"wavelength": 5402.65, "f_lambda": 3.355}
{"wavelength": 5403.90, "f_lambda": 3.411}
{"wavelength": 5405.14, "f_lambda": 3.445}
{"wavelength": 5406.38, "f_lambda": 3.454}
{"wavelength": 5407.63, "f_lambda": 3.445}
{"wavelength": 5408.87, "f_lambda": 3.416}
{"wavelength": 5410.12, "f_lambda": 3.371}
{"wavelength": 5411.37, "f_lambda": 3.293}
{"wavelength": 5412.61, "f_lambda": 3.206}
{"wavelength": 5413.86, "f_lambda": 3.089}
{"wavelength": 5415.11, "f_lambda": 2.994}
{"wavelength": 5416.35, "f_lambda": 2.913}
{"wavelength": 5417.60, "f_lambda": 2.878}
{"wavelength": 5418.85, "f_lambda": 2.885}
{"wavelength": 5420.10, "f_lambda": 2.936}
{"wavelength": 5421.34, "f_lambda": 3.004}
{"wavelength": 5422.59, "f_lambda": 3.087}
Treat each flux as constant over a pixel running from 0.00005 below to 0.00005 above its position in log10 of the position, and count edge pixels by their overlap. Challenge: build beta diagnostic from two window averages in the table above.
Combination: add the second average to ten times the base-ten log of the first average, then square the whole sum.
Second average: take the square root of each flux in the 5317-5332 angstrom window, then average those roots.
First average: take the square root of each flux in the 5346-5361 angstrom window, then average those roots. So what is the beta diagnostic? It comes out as 17.3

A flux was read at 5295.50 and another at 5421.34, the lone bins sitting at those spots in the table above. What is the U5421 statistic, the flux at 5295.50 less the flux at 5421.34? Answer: -0.7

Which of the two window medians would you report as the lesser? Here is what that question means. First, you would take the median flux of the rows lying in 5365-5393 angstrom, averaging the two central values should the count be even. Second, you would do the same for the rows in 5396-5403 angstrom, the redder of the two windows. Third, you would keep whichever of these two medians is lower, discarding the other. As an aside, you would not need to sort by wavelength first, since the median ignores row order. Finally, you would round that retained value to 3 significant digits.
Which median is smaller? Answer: 3.10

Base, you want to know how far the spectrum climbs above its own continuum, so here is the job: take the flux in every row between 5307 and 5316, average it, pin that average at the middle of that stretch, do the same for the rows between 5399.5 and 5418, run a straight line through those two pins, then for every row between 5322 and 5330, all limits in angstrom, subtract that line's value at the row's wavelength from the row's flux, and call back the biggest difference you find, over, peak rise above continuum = 0.5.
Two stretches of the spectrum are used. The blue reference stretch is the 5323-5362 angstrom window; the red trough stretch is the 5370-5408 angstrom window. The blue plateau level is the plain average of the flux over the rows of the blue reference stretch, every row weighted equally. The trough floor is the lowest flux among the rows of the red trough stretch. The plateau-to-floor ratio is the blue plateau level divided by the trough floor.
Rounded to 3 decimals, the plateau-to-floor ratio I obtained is 1.125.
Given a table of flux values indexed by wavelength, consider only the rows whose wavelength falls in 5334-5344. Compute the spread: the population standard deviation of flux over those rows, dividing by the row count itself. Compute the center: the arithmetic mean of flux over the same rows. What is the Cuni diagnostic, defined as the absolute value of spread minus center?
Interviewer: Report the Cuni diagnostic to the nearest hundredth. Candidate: 3.12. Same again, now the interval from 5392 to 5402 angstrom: 2.80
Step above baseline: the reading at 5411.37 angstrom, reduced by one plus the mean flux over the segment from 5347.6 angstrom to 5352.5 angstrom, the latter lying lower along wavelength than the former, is -0.76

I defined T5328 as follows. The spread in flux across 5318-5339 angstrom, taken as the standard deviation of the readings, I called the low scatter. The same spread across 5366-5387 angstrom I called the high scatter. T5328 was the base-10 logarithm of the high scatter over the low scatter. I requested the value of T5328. -0.21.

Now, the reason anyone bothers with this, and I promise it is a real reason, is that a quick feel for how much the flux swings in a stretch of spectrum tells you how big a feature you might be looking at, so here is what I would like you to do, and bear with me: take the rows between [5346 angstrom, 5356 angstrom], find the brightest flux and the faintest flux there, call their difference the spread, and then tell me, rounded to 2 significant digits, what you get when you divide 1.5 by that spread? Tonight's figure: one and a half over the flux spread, 4.2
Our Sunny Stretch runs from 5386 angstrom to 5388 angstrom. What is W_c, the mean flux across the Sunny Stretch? 3.02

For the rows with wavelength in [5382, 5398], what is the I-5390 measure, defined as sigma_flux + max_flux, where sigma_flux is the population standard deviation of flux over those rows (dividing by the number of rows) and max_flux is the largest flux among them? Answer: 3.15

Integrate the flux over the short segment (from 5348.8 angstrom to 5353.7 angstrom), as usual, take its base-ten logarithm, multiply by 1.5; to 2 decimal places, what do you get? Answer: 1.75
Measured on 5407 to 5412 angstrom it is 1.84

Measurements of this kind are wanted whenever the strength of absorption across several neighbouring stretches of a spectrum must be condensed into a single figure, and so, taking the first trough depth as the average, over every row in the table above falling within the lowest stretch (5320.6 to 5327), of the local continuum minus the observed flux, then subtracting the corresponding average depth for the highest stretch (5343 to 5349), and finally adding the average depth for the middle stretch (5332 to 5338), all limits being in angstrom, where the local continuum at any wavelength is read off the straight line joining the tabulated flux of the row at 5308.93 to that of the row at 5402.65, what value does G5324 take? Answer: -0.49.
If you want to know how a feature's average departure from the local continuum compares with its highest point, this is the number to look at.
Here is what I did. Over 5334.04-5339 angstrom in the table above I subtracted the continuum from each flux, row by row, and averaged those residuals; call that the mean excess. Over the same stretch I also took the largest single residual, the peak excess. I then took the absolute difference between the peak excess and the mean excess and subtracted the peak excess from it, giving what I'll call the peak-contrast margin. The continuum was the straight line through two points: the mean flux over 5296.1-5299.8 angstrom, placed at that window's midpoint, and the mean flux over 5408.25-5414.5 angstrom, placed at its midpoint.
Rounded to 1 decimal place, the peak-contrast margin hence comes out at -0.5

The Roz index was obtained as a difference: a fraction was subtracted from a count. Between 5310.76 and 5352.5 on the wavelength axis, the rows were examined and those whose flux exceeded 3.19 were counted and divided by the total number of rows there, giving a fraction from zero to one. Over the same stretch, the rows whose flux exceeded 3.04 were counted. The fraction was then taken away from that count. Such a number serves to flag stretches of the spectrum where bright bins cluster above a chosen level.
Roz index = 27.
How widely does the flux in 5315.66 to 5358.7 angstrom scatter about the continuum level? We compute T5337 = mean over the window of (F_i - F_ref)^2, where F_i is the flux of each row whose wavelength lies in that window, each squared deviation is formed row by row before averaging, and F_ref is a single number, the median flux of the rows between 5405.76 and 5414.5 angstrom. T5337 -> 0.083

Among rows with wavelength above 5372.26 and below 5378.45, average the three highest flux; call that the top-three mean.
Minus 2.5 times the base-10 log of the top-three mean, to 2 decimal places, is -1.30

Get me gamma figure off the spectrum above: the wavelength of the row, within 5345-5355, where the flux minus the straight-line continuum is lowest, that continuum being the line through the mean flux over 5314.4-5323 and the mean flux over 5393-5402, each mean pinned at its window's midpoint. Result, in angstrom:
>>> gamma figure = 5354.35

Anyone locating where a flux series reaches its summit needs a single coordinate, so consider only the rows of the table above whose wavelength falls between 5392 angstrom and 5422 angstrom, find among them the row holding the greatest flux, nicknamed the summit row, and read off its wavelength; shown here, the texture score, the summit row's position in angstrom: 5406.38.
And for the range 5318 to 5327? 5326.07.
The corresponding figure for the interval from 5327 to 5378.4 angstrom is 5330.98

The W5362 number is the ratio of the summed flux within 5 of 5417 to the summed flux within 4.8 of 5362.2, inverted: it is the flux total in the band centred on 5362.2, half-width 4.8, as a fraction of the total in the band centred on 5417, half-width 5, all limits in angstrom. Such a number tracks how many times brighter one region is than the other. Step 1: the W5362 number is 1.03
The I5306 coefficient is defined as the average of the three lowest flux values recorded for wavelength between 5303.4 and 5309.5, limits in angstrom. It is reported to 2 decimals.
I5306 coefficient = 2.78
